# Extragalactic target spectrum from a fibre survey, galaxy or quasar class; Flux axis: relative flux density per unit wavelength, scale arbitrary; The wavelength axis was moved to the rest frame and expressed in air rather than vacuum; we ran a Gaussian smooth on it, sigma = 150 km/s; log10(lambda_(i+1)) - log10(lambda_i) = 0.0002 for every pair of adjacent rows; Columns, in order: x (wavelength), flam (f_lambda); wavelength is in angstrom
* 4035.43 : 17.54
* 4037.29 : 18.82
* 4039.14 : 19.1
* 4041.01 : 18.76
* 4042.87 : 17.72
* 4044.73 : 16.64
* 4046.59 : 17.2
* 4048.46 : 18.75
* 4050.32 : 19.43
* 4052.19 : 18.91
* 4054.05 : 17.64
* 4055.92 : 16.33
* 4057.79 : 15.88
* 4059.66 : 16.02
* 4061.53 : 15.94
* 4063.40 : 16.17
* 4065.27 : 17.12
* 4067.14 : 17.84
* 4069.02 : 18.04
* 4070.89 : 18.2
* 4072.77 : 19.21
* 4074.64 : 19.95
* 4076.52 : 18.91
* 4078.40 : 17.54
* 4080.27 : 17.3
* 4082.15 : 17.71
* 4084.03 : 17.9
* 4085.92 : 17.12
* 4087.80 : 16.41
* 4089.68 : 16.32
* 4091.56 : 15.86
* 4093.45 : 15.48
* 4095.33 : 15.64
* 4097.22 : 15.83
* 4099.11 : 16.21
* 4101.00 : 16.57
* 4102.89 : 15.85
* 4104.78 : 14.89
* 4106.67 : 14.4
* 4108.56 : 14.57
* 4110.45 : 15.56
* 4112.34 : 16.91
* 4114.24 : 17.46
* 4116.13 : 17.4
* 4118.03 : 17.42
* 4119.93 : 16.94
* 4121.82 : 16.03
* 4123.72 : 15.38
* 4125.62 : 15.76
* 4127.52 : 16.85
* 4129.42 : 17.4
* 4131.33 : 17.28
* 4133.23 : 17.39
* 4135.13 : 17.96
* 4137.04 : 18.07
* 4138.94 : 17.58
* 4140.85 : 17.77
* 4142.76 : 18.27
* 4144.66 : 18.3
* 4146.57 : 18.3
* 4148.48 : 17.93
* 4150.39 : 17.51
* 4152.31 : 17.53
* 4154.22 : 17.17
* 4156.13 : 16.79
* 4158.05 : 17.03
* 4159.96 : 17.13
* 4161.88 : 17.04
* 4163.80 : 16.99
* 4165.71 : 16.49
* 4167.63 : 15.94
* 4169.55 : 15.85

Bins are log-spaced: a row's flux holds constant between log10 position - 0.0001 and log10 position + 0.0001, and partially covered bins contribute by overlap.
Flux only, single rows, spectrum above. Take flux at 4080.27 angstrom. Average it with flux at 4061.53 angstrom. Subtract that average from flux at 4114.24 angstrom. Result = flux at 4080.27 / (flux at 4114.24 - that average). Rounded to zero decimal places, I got 21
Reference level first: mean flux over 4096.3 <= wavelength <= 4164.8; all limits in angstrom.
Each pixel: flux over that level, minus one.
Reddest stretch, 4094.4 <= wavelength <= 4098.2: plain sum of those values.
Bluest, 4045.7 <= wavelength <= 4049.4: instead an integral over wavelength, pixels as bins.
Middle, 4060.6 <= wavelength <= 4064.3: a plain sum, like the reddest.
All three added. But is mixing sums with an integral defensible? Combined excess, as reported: 0.01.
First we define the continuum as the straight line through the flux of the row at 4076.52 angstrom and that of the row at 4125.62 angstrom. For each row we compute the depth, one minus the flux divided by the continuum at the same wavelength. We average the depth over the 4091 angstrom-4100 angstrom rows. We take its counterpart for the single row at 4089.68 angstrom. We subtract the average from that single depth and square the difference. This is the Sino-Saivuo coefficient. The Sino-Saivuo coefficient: 0.000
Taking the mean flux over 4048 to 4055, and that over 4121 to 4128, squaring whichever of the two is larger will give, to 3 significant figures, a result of 349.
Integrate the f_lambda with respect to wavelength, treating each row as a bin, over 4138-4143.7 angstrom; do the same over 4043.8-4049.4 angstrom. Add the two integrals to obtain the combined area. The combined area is 200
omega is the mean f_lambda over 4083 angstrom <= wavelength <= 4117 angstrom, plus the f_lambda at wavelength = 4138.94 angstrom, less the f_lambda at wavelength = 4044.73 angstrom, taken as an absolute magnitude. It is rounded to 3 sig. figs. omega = 17.1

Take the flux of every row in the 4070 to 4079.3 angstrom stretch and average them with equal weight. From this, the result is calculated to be 18.8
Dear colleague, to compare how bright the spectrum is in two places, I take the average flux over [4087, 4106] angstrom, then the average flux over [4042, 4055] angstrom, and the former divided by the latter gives 0.88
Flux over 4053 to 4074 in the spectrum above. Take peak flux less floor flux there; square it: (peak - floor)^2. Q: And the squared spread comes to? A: 11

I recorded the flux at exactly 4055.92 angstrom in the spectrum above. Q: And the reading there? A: 16.33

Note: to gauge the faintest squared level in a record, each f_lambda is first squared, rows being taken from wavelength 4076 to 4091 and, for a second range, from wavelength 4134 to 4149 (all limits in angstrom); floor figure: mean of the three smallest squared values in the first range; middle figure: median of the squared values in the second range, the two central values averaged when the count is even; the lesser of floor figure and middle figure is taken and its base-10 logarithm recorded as 2.44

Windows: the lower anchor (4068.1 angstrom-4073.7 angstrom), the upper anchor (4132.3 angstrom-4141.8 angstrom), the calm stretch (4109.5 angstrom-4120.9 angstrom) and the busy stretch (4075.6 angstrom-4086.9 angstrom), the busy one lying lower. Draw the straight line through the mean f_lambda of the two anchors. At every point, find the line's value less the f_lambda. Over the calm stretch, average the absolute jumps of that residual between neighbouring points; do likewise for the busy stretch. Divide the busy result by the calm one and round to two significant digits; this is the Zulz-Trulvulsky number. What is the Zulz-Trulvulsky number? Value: 1.2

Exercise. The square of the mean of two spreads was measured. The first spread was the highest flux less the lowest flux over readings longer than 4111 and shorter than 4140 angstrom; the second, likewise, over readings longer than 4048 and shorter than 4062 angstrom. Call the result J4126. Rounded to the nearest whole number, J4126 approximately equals 10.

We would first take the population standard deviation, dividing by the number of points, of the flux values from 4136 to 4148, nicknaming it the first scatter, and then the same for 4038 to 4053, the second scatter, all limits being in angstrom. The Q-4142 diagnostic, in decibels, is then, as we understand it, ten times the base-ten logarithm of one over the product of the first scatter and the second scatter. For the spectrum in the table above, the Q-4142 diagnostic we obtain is 5.8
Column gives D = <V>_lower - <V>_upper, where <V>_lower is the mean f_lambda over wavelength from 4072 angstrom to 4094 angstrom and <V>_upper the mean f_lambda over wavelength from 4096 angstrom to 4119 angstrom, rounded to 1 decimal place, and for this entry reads 1.4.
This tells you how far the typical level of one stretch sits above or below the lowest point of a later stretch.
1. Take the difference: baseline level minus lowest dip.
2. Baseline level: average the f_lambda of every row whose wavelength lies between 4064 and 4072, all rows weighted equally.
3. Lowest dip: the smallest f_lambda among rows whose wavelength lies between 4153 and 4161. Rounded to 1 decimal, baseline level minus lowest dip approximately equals 1.0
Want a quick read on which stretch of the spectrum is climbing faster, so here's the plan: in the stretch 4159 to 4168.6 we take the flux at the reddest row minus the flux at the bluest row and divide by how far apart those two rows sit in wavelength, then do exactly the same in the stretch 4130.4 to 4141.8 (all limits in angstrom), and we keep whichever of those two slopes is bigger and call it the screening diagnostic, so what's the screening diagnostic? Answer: 0.05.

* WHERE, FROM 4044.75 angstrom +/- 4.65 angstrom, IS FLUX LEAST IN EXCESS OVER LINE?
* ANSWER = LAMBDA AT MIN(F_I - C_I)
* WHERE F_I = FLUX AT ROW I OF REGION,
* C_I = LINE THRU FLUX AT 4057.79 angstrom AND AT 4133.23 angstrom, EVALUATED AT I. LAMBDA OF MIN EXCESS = 4044.73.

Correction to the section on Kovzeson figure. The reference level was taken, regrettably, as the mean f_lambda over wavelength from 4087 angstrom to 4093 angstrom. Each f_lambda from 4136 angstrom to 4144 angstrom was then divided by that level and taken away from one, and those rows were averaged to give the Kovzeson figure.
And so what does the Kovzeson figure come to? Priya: -0.11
